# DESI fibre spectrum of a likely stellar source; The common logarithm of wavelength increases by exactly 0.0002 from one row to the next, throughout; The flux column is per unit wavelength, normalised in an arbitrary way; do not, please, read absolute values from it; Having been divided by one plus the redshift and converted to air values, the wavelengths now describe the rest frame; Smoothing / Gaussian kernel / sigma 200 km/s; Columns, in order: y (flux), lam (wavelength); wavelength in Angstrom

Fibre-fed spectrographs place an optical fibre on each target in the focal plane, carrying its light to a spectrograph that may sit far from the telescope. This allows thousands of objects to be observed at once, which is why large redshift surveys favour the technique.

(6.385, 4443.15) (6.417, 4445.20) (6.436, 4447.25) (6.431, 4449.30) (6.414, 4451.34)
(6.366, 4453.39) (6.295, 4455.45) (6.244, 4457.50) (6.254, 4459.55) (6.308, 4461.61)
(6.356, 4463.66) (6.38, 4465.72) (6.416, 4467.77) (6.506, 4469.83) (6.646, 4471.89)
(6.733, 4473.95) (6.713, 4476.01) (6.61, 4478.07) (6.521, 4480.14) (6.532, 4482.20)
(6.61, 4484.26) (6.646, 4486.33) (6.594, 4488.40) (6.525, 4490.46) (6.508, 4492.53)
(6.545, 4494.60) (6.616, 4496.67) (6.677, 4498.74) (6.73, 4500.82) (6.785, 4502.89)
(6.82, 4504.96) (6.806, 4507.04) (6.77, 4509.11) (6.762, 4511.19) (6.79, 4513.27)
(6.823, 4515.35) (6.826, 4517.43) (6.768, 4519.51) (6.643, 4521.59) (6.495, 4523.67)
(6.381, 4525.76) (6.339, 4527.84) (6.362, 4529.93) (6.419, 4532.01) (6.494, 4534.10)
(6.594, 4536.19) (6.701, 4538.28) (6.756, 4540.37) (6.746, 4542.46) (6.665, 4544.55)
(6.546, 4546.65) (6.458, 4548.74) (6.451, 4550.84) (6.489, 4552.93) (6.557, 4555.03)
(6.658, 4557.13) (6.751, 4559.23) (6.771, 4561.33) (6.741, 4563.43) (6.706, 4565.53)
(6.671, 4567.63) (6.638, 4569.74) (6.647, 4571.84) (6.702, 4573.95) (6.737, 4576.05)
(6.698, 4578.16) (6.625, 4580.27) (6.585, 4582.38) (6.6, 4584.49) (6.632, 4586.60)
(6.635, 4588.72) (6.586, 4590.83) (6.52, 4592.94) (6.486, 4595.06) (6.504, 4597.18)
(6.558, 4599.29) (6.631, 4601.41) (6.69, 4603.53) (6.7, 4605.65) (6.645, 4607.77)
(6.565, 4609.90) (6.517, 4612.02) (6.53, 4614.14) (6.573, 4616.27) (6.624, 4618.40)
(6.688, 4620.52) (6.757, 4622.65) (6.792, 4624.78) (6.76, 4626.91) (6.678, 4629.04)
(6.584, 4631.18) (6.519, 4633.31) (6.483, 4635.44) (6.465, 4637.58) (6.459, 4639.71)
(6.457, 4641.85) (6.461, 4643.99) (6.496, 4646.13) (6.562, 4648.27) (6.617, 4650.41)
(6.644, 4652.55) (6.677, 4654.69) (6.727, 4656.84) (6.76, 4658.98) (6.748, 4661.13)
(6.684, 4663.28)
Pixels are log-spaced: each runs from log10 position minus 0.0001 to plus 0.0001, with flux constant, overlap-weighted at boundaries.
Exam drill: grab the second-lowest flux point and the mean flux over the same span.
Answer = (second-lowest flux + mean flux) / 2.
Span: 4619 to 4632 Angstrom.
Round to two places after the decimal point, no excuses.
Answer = 6.69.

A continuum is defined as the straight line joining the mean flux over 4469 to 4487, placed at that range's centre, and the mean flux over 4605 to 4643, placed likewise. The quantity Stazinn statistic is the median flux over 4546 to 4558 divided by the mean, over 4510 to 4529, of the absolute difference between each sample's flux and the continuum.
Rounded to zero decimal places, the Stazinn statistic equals 37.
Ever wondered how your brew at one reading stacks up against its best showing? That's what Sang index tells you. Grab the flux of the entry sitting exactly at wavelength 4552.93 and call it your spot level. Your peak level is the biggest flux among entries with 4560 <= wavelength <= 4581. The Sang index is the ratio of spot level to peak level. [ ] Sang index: 0.958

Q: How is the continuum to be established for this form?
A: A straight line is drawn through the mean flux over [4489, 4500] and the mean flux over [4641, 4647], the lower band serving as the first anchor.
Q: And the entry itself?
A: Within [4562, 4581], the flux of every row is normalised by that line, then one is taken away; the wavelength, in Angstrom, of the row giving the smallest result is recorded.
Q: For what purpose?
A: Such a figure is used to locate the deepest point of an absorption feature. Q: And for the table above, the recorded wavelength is 4580.27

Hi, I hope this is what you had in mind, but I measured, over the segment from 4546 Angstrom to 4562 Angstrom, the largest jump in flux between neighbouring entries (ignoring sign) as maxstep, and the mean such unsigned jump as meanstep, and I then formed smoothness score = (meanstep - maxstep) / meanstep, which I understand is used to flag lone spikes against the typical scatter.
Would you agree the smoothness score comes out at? -0.70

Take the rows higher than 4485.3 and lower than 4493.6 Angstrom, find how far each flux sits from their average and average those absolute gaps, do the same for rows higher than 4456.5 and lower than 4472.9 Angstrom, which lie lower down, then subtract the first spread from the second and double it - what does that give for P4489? 0.10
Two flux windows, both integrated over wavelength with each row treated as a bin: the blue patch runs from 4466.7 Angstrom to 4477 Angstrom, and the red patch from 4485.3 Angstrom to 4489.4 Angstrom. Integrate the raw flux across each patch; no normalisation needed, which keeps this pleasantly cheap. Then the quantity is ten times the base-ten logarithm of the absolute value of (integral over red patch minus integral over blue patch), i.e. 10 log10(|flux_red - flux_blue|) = 16.1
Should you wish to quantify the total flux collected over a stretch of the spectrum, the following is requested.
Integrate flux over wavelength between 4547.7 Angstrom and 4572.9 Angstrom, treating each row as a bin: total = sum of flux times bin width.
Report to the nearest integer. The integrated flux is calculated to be 167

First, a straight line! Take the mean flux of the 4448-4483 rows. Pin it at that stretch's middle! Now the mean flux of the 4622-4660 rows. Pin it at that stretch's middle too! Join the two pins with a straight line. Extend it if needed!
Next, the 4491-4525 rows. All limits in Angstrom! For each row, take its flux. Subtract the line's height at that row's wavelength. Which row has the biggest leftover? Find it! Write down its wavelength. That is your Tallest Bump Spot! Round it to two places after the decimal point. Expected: 4504.96 Angstrom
